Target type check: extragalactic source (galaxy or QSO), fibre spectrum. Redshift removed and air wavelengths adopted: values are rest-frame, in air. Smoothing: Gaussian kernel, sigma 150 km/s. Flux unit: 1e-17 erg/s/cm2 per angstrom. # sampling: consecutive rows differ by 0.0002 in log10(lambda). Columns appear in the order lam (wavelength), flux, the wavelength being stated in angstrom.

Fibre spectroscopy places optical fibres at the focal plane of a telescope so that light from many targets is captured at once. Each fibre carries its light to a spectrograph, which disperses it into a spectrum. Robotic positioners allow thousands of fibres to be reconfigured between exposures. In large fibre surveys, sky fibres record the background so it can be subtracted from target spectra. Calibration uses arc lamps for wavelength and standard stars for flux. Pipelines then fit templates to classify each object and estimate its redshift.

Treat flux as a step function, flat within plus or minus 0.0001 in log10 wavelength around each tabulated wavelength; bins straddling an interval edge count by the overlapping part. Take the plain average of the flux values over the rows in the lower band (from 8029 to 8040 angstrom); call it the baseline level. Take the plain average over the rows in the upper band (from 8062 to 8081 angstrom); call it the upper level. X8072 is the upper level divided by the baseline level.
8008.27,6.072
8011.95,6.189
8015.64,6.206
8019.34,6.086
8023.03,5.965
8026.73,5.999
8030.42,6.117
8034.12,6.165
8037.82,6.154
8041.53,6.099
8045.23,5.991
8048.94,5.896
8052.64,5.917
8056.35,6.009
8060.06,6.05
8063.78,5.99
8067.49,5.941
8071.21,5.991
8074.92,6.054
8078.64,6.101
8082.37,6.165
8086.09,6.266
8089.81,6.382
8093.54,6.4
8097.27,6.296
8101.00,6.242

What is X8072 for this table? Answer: 0.98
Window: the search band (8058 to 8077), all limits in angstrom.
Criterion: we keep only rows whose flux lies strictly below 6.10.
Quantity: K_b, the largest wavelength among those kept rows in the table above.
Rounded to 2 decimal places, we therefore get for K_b 8074.92 angstrom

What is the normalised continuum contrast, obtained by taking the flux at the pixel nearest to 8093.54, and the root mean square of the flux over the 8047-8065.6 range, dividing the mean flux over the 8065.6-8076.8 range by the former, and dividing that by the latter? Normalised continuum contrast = 0.157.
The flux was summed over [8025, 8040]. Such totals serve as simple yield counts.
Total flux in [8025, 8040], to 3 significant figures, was 24.4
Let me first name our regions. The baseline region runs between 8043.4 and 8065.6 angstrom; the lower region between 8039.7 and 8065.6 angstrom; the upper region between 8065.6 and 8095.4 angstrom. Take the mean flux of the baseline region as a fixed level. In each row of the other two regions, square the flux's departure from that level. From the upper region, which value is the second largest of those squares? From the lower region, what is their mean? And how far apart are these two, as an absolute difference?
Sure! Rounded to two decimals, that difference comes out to 0.16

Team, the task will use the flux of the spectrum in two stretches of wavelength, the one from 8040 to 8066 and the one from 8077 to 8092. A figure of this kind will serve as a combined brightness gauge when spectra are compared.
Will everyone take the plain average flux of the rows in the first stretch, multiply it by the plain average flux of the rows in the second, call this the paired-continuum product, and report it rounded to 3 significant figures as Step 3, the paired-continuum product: 37.3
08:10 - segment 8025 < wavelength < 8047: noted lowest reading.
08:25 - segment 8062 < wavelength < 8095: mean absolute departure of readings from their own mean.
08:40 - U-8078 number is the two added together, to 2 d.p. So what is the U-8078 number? 6.13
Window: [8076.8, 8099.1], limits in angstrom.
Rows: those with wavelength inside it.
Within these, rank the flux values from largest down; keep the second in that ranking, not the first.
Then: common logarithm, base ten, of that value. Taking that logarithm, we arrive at 0.805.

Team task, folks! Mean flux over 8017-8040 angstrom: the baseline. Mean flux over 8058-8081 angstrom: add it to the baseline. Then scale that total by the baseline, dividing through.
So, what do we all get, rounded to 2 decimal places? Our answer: 1.99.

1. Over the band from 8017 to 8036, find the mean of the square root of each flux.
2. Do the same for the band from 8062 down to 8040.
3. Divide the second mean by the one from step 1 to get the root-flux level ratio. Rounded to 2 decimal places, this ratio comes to 0.99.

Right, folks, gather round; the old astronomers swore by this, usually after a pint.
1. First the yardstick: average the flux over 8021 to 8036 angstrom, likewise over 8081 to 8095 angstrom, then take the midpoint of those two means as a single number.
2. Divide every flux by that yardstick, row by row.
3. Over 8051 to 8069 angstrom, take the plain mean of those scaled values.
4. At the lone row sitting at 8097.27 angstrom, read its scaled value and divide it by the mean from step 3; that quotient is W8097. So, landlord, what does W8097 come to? 1.05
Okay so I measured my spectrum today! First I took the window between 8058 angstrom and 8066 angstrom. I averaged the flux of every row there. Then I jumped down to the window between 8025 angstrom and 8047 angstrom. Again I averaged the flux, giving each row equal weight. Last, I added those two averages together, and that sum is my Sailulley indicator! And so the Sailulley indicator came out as 12.1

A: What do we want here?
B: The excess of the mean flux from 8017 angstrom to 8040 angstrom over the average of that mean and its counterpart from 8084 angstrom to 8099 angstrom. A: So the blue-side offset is -0.13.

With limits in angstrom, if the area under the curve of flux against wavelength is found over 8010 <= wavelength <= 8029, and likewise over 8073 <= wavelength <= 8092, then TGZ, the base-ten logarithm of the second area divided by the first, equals 0.01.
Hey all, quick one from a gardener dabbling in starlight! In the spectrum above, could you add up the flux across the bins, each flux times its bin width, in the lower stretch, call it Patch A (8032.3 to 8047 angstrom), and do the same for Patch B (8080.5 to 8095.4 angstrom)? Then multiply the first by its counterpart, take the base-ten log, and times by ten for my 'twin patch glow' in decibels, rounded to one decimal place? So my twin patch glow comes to 39.3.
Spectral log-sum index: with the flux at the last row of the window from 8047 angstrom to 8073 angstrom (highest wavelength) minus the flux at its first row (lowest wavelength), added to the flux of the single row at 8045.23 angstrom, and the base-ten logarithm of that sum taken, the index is 0.784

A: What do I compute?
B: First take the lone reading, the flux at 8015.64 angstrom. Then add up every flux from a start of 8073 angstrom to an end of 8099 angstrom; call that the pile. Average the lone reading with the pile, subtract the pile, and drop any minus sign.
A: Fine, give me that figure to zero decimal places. 19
